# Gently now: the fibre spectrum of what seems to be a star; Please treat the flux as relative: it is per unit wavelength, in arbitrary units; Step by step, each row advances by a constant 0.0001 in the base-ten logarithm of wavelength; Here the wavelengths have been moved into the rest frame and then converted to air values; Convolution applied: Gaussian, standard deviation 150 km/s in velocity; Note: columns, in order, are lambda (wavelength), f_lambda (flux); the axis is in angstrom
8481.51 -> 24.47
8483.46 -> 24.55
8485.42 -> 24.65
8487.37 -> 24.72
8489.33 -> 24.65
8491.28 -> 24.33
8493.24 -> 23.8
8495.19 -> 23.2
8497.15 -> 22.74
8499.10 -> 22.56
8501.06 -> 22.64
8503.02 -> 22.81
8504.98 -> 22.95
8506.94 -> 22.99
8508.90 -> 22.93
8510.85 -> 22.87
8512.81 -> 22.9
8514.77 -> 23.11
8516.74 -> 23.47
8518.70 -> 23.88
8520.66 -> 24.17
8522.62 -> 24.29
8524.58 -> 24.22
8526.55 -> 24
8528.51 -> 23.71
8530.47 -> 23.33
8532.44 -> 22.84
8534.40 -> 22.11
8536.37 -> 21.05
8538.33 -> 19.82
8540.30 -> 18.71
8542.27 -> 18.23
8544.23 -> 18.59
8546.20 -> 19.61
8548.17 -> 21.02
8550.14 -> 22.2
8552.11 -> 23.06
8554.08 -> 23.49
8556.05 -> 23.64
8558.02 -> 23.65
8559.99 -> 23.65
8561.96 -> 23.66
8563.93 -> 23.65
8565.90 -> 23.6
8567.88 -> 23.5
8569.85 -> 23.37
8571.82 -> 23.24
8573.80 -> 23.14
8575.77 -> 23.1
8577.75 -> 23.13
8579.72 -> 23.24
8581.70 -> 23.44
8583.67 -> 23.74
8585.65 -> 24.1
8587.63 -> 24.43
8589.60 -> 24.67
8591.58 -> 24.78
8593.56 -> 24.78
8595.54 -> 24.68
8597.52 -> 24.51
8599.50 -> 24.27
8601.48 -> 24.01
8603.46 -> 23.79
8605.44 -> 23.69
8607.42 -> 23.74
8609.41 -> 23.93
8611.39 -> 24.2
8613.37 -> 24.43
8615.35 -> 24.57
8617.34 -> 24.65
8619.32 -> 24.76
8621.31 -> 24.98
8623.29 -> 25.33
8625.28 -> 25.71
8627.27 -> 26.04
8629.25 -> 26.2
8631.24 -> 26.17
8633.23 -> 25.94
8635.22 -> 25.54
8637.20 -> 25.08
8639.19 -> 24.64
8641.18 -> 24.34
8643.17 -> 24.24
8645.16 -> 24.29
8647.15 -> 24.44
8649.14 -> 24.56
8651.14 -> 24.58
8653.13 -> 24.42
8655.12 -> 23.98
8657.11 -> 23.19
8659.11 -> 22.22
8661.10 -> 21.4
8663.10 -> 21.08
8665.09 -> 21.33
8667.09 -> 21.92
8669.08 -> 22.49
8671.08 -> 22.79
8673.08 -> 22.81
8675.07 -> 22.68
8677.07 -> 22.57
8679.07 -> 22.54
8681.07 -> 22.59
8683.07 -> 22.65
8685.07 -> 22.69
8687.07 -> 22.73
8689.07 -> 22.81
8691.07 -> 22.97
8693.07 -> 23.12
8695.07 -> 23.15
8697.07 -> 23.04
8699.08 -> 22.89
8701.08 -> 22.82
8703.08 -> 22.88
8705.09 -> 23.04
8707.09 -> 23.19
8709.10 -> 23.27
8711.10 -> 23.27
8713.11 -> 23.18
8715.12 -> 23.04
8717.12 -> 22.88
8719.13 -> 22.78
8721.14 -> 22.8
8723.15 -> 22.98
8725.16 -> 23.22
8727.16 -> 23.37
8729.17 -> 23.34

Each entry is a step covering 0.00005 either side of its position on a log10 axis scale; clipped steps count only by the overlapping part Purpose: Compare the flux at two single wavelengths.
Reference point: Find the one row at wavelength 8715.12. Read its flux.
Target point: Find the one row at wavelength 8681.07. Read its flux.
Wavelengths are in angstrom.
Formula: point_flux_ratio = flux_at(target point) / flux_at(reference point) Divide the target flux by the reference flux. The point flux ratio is 0.98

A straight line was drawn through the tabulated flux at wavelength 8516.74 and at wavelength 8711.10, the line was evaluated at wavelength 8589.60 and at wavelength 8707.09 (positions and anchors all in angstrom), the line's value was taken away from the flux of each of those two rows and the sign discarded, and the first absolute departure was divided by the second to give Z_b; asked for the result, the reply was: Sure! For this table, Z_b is 15.2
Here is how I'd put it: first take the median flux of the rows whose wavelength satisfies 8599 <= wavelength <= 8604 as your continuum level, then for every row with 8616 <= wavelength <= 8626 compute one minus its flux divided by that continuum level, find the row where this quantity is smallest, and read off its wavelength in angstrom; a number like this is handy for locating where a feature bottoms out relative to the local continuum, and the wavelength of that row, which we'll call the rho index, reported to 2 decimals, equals 8625.28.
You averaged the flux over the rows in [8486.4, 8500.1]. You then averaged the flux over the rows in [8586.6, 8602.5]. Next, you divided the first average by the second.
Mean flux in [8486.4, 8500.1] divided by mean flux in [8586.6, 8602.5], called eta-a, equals 0.967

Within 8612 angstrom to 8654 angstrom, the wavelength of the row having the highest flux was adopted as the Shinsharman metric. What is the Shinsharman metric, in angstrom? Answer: 8629.25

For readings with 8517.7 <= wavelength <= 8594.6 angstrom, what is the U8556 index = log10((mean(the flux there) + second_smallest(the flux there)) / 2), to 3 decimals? 1.317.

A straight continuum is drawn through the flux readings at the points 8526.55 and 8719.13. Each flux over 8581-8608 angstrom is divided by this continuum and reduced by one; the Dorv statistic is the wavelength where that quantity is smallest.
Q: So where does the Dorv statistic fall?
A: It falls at 8581.70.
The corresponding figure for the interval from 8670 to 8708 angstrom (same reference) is 8679.07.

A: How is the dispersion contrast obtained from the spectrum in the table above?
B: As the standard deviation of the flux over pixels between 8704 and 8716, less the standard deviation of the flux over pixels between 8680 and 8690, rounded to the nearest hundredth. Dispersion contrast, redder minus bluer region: 0.02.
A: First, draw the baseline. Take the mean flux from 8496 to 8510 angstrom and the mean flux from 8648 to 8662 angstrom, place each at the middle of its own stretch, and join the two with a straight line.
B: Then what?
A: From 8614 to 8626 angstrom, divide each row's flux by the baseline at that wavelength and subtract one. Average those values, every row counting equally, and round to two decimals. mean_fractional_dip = 0.07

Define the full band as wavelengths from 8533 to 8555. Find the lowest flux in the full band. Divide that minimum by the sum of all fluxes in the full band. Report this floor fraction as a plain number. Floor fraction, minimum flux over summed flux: 0.0800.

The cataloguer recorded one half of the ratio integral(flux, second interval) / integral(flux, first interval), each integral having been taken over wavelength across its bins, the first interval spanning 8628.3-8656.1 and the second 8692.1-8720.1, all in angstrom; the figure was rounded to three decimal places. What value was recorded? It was 0.466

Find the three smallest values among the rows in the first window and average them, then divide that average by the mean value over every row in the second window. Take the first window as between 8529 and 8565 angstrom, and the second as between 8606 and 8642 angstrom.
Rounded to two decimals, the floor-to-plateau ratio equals 0.74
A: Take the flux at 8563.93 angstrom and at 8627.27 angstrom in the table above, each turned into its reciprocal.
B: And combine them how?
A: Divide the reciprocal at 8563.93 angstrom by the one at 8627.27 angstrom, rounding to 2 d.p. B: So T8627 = 1.10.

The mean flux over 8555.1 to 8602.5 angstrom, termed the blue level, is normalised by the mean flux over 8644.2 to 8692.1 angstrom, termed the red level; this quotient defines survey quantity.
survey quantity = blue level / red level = 1.04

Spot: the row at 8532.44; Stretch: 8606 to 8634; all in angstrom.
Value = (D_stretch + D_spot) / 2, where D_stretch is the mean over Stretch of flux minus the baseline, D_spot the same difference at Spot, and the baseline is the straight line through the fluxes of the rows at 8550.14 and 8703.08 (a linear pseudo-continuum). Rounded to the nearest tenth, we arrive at 1.6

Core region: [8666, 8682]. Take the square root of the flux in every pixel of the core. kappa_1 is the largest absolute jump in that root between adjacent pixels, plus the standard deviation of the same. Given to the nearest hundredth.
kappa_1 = 0.09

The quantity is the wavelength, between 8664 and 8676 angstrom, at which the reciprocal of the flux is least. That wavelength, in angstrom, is 8673.08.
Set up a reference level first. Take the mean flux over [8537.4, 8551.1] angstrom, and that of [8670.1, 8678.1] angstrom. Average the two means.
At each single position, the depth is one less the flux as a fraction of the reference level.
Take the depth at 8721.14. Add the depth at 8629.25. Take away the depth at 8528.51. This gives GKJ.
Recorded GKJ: -0.19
